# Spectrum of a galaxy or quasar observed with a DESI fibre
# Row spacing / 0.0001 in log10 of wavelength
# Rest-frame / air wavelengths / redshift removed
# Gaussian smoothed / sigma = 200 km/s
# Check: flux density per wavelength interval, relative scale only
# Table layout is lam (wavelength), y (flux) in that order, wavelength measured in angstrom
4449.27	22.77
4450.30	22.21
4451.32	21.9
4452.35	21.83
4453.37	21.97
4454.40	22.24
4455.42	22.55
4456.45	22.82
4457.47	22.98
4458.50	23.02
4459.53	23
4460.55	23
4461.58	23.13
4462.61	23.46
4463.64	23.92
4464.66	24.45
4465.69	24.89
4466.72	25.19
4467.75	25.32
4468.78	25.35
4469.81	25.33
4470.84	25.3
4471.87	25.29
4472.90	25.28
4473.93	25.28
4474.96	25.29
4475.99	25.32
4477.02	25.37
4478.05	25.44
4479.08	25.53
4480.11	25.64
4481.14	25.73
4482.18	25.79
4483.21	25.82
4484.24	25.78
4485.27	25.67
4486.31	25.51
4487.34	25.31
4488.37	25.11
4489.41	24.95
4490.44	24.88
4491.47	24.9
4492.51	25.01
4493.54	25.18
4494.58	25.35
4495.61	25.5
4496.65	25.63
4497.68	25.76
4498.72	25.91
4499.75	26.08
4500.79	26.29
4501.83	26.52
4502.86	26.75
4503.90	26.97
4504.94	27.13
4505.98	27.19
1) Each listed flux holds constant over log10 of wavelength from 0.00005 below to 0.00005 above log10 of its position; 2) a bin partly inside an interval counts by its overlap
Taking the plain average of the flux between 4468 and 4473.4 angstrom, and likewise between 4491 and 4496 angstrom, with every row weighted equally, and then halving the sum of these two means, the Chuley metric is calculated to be 25.2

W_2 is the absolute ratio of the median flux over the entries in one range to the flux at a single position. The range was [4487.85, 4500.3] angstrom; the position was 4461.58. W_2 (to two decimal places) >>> 1.09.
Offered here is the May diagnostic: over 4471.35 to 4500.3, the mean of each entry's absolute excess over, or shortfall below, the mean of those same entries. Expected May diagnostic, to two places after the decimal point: 0.26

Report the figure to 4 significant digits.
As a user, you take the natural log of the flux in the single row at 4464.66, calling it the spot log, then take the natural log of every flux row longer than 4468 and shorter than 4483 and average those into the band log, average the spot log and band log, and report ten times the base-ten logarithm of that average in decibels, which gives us 5.073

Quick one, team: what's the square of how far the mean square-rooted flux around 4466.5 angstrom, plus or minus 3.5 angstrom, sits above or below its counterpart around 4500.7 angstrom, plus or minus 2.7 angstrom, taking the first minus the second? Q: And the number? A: 0.019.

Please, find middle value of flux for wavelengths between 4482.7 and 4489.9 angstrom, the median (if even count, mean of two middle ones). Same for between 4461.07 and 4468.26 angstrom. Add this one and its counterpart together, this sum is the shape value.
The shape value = 50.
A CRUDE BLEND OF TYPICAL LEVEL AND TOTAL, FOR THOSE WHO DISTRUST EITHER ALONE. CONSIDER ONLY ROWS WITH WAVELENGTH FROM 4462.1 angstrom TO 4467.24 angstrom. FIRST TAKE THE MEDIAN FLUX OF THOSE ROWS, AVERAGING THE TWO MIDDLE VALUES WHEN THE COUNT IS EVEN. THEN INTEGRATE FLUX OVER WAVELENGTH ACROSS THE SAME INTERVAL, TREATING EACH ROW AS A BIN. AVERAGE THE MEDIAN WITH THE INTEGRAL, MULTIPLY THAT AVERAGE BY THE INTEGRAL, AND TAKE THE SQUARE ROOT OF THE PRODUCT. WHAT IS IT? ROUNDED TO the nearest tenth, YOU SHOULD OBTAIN 96.9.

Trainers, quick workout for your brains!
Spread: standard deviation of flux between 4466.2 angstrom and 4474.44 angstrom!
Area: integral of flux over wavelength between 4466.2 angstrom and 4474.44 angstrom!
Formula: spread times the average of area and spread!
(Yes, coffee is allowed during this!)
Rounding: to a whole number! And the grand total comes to 5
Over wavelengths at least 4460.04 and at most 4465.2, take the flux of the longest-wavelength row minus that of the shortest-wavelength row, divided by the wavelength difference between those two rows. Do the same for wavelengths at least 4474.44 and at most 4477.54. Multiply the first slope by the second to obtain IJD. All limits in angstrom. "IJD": 0.014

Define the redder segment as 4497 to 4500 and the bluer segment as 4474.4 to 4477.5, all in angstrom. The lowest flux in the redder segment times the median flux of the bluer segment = 652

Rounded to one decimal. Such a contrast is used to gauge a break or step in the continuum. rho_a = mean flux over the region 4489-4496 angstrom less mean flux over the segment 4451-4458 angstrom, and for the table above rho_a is 2.8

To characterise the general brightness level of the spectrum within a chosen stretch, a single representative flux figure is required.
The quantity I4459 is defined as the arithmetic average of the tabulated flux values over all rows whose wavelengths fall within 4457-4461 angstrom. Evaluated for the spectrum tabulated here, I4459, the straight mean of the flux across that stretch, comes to 23.0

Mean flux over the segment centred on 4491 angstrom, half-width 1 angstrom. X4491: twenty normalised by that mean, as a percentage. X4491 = 80.4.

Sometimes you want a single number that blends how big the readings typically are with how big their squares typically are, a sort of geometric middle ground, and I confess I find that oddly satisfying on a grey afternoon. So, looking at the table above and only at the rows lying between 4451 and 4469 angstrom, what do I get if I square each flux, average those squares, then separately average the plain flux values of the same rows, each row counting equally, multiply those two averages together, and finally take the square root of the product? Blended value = 113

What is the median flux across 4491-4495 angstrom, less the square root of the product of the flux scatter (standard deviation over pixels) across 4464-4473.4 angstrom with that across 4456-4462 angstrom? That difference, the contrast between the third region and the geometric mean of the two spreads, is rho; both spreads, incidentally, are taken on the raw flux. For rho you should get 24.9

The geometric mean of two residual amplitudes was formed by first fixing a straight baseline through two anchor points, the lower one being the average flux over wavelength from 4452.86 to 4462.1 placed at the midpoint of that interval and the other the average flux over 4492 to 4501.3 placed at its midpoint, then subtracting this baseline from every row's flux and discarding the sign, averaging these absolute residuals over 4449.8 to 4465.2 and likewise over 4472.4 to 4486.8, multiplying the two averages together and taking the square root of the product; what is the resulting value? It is 0.61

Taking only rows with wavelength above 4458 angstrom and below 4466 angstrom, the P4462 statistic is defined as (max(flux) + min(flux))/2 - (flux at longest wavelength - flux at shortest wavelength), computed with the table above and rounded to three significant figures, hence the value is 22.1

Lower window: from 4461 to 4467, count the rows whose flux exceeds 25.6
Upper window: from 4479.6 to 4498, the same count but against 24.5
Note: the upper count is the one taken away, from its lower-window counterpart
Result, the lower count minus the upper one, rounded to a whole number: -18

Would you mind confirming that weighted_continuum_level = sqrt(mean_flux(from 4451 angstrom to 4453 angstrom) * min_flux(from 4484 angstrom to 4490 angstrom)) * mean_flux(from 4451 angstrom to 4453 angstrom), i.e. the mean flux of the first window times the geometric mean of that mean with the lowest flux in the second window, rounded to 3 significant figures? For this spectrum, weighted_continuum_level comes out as 511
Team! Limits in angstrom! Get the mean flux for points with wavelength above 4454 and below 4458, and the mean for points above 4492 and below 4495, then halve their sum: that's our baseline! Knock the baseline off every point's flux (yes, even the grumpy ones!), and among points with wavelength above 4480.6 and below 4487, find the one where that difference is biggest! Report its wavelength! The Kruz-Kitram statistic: 4483.21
